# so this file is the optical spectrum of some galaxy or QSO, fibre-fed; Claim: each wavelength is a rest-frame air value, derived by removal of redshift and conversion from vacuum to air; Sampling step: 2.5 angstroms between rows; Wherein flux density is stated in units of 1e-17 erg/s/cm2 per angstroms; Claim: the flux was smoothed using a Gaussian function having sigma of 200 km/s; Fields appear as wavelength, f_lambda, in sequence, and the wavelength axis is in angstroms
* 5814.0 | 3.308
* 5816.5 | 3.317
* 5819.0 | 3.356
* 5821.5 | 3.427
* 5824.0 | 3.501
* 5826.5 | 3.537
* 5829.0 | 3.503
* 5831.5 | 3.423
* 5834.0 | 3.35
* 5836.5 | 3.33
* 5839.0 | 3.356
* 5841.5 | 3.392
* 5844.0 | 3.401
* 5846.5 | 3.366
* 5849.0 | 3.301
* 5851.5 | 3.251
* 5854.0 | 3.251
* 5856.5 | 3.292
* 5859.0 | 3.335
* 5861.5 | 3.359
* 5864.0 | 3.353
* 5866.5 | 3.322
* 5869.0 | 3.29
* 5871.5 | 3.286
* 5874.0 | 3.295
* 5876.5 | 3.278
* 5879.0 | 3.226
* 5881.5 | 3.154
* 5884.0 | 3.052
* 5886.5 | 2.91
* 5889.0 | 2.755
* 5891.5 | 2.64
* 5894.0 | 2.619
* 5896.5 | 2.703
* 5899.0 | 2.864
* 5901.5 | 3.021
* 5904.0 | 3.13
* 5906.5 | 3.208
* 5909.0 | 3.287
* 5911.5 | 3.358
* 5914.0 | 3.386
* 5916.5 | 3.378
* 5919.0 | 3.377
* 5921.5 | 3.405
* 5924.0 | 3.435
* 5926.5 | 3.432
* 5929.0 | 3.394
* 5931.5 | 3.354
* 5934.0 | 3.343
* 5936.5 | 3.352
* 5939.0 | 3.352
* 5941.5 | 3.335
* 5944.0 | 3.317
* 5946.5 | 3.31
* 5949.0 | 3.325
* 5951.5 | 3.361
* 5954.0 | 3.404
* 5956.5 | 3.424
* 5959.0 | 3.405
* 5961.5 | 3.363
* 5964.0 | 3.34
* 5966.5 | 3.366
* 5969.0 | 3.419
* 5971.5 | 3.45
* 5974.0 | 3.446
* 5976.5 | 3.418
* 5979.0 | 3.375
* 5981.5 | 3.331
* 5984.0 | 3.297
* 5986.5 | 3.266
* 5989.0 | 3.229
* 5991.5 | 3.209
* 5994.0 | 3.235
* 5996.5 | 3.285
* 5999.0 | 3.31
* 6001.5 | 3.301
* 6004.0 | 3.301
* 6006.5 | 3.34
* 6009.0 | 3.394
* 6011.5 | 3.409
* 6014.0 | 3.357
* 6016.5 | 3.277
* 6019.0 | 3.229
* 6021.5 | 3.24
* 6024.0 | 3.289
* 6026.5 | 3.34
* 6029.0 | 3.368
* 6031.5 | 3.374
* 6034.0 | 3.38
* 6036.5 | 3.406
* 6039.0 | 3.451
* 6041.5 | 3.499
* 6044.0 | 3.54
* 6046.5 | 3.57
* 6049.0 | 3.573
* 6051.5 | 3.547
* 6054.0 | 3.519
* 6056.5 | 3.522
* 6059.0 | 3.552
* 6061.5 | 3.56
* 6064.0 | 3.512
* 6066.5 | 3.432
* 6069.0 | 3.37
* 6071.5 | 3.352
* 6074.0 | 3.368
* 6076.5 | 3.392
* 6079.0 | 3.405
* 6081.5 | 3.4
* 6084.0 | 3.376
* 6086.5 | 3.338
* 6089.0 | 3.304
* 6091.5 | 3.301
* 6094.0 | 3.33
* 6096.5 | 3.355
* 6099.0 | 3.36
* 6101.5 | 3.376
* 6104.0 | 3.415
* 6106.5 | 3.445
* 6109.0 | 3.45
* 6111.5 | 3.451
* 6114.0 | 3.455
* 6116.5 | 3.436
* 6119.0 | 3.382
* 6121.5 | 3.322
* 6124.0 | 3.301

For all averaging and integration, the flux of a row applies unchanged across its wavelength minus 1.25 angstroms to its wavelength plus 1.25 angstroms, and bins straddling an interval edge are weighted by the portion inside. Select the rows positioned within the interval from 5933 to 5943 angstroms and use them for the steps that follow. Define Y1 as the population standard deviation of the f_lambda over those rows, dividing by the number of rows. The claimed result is 0.01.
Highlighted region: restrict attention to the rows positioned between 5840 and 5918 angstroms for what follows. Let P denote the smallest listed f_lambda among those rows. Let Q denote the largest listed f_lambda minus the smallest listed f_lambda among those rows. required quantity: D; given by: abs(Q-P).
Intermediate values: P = 2.619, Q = 0.8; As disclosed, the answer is 1.8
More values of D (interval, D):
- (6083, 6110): 3.2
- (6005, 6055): 2.9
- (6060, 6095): 3.0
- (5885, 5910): 2.0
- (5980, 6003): 3.1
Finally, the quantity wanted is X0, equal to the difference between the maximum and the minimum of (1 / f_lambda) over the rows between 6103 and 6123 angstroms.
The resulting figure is 0.012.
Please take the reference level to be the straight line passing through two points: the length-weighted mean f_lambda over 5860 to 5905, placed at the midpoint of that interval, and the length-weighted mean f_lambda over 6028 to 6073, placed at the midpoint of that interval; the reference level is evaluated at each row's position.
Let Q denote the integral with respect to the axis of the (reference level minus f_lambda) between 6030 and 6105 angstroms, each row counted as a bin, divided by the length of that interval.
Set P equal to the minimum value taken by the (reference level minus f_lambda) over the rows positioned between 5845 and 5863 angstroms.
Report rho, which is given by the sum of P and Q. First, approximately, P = -0.38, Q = 0.085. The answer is -0.30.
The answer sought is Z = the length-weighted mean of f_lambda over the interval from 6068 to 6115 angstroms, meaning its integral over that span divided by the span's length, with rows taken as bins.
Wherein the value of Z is 3.38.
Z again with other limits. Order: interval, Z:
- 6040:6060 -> 3.54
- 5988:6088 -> 3.39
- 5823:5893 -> 3.27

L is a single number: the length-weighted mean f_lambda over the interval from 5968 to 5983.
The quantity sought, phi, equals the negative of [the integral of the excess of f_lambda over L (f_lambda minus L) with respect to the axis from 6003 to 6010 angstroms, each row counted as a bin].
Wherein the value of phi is 0.4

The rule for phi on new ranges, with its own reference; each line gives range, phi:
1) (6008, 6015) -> 0.1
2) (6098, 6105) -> 0.1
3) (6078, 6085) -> 0.1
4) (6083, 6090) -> 0.5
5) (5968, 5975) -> -0.2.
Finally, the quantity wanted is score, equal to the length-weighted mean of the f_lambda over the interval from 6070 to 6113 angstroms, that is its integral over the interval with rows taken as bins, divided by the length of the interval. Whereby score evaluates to 3.38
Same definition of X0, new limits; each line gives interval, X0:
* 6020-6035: 0.013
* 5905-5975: 0.022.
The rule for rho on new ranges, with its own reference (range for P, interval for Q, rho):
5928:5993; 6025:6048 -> -0.21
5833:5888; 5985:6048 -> -0.37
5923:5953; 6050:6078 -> -0.22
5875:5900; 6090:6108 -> 0.00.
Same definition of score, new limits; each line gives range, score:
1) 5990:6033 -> 3.31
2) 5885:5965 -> 3.23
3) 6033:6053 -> 3.50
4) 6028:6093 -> 3.44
